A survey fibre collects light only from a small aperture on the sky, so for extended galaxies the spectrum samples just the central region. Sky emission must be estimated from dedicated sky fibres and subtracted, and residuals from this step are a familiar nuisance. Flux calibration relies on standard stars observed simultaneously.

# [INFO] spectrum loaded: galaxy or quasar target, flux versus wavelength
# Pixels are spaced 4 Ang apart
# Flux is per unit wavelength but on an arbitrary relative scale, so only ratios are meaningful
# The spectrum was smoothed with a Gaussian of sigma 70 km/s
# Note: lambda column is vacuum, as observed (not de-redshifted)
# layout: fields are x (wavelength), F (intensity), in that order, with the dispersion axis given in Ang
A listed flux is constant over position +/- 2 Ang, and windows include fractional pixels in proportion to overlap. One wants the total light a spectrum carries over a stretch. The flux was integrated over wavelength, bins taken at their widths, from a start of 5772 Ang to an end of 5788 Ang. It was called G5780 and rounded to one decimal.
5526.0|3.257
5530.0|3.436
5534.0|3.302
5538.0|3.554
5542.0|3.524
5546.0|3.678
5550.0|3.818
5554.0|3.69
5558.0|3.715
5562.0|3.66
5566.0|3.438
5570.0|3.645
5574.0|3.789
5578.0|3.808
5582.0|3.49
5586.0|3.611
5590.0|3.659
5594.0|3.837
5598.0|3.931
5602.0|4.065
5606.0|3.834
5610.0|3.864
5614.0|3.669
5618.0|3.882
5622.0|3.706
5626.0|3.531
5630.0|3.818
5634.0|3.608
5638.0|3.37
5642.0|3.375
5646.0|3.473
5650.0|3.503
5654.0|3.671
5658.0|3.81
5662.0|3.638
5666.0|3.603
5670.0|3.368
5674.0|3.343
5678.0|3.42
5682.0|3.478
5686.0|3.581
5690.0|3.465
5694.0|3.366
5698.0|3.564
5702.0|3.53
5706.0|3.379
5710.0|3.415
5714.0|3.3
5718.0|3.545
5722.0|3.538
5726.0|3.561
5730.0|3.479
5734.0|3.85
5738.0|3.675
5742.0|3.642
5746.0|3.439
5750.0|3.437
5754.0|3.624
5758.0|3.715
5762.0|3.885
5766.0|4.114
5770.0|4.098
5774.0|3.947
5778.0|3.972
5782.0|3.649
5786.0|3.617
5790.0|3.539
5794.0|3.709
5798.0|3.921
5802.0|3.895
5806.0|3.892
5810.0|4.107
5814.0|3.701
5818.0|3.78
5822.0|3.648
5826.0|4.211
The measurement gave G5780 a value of 60.7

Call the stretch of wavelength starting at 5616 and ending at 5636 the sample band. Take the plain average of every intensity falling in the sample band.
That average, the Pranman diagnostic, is 3.71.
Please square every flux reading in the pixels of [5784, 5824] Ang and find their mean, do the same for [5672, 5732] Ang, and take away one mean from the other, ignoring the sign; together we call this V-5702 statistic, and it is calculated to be 2.3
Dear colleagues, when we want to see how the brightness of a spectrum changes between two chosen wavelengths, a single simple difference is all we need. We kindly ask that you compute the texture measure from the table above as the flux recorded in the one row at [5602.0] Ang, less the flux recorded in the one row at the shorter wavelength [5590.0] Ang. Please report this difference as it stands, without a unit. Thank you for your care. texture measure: 0.4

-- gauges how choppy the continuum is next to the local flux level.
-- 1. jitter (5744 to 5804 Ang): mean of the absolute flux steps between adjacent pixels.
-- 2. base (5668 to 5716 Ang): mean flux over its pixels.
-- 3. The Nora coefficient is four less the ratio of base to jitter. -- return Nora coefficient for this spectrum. -24.1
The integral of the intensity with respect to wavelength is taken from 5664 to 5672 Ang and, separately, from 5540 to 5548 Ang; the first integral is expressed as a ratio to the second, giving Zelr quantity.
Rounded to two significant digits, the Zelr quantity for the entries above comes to 0.97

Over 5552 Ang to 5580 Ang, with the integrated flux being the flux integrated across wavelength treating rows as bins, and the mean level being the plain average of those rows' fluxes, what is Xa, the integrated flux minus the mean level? 99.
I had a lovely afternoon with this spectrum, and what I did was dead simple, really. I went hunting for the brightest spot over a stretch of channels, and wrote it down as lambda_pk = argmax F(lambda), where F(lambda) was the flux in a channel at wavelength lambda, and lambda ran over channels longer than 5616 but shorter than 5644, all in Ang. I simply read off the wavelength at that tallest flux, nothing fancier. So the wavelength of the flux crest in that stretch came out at 5618.0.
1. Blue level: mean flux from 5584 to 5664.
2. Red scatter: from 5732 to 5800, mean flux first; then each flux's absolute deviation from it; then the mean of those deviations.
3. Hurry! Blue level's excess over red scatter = 3.52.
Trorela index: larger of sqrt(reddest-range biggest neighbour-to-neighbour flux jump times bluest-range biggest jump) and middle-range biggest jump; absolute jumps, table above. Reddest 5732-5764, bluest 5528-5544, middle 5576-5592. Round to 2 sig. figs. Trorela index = 0.32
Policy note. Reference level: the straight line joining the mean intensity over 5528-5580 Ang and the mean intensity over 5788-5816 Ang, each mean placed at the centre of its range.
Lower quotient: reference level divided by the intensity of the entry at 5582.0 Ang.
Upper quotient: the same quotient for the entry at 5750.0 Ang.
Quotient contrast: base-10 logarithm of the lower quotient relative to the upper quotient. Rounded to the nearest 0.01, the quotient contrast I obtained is -0.02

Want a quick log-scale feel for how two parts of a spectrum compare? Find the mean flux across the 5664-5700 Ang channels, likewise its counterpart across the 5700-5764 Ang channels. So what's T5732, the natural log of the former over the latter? -0.03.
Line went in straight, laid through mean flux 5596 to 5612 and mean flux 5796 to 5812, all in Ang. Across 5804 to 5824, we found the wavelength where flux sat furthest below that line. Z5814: 5822.0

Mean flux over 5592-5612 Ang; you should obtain 3.91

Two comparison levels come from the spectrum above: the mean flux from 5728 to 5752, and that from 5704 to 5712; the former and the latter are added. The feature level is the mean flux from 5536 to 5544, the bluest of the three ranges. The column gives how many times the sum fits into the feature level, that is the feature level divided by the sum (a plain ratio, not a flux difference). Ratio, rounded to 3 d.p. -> 0.507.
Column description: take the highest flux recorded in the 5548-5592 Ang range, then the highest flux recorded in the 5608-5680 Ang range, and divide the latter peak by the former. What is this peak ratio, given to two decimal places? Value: 1.02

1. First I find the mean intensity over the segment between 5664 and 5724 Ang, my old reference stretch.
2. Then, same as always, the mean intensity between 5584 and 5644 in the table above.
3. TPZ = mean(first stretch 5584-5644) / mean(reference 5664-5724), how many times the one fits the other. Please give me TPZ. 1.07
